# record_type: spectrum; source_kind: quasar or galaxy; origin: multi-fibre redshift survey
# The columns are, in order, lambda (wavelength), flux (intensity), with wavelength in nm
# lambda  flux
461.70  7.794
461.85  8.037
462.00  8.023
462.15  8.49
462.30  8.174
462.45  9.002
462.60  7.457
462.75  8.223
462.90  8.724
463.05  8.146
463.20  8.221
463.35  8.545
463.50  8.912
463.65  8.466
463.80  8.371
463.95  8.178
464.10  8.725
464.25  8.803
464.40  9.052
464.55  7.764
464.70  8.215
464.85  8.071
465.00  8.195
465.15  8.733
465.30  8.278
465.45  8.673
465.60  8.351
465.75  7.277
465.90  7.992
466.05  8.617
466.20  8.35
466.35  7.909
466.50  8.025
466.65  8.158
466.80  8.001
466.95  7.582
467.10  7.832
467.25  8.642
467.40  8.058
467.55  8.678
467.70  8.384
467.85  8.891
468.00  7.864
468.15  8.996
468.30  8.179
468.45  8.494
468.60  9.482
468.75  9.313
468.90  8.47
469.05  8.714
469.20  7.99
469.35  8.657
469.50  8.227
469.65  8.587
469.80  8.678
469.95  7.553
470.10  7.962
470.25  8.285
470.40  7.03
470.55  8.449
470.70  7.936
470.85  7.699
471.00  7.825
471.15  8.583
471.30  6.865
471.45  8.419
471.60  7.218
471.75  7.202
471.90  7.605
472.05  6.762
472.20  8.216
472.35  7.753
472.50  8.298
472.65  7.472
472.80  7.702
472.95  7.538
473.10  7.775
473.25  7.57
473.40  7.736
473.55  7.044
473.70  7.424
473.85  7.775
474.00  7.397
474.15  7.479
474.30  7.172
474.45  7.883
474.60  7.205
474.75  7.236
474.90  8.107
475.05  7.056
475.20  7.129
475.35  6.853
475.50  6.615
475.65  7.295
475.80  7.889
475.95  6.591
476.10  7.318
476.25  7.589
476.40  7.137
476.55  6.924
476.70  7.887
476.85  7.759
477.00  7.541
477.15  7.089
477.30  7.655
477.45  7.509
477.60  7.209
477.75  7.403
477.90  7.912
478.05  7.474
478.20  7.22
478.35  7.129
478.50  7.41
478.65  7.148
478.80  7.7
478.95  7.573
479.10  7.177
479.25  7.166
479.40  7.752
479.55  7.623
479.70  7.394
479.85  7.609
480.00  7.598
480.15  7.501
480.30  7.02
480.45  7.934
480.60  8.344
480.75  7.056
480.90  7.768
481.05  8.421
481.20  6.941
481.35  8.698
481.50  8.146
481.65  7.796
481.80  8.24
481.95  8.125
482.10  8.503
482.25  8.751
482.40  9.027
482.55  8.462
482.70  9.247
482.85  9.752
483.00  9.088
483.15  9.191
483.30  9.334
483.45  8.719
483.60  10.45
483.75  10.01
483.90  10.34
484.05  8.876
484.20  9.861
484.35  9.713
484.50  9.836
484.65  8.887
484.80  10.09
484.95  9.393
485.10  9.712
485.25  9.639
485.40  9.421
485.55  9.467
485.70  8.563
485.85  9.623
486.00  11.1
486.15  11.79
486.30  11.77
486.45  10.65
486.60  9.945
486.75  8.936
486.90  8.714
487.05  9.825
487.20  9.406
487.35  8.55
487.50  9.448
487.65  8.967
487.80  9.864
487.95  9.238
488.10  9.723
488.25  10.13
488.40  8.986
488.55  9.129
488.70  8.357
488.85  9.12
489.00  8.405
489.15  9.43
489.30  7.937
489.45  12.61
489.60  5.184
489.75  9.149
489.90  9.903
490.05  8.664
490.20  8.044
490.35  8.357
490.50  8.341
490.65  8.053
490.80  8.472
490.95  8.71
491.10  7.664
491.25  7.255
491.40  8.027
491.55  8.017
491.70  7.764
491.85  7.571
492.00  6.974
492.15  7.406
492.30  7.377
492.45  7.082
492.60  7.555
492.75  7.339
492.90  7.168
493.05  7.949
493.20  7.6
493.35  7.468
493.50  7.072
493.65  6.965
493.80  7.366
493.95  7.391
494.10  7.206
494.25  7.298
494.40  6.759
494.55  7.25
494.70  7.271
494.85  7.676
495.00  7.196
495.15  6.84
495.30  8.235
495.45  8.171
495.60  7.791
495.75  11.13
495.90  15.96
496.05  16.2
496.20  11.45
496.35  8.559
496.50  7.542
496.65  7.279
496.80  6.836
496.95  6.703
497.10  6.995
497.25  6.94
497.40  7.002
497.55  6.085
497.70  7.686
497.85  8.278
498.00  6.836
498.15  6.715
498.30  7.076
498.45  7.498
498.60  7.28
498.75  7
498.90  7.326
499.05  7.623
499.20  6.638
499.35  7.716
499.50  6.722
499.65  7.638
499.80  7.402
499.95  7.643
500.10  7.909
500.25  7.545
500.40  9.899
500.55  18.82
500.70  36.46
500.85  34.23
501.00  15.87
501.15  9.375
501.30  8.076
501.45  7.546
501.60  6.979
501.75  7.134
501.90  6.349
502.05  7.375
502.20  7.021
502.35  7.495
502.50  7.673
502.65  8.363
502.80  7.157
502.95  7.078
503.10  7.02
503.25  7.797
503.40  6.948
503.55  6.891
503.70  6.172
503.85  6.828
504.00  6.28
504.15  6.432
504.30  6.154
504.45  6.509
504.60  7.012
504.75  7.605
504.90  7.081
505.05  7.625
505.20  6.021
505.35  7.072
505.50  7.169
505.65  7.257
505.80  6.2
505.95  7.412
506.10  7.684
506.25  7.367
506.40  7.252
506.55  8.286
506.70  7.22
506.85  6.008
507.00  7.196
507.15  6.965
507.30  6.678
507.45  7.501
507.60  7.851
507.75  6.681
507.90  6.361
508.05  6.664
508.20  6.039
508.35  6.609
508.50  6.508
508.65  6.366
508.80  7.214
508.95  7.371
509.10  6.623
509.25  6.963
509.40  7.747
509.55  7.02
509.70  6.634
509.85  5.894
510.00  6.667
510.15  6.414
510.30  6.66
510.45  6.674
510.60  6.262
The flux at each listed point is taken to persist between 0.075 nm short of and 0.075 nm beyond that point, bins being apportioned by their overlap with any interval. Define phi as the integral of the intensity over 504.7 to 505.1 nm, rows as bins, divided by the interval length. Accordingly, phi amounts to 7.41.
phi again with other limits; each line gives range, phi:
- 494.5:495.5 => 7.51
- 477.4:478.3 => 7.44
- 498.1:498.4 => 6.96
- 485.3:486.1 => 9.70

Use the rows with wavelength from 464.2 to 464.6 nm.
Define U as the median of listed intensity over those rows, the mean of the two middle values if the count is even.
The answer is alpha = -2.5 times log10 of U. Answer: -2.36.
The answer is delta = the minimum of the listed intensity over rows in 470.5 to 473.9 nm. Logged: 6.762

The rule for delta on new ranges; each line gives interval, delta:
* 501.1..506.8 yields 6.021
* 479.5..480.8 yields 7.02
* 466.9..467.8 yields 7.582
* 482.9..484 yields 8.719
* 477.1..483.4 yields 6.941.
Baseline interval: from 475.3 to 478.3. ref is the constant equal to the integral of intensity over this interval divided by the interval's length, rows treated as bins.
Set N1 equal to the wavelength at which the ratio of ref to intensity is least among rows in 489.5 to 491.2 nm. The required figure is 489.90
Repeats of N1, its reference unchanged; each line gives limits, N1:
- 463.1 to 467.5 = 464.40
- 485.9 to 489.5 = 489.45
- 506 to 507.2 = 506.55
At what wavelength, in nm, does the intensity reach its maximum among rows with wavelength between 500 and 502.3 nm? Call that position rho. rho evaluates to 500.70 nm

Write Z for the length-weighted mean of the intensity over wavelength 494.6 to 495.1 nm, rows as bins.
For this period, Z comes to 7.35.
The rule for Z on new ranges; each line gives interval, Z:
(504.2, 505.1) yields 6.96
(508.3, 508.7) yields 6.50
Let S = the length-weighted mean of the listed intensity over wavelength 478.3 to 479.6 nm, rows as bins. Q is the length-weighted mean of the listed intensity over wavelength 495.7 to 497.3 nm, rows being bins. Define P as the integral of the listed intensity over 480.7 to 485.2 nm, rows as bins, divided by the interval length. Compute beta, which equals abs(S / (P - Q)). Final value 11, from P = 9.0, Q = 9.6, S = 7.41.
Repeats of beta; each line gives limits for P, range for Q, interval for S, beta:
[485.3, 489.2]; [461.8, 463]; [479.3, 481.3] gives 6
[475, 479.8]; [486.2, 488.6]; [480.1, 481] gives 3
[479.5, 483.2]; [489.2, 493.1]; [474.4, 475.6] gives 54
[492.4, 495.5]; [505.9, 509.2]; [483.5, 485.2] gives 26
